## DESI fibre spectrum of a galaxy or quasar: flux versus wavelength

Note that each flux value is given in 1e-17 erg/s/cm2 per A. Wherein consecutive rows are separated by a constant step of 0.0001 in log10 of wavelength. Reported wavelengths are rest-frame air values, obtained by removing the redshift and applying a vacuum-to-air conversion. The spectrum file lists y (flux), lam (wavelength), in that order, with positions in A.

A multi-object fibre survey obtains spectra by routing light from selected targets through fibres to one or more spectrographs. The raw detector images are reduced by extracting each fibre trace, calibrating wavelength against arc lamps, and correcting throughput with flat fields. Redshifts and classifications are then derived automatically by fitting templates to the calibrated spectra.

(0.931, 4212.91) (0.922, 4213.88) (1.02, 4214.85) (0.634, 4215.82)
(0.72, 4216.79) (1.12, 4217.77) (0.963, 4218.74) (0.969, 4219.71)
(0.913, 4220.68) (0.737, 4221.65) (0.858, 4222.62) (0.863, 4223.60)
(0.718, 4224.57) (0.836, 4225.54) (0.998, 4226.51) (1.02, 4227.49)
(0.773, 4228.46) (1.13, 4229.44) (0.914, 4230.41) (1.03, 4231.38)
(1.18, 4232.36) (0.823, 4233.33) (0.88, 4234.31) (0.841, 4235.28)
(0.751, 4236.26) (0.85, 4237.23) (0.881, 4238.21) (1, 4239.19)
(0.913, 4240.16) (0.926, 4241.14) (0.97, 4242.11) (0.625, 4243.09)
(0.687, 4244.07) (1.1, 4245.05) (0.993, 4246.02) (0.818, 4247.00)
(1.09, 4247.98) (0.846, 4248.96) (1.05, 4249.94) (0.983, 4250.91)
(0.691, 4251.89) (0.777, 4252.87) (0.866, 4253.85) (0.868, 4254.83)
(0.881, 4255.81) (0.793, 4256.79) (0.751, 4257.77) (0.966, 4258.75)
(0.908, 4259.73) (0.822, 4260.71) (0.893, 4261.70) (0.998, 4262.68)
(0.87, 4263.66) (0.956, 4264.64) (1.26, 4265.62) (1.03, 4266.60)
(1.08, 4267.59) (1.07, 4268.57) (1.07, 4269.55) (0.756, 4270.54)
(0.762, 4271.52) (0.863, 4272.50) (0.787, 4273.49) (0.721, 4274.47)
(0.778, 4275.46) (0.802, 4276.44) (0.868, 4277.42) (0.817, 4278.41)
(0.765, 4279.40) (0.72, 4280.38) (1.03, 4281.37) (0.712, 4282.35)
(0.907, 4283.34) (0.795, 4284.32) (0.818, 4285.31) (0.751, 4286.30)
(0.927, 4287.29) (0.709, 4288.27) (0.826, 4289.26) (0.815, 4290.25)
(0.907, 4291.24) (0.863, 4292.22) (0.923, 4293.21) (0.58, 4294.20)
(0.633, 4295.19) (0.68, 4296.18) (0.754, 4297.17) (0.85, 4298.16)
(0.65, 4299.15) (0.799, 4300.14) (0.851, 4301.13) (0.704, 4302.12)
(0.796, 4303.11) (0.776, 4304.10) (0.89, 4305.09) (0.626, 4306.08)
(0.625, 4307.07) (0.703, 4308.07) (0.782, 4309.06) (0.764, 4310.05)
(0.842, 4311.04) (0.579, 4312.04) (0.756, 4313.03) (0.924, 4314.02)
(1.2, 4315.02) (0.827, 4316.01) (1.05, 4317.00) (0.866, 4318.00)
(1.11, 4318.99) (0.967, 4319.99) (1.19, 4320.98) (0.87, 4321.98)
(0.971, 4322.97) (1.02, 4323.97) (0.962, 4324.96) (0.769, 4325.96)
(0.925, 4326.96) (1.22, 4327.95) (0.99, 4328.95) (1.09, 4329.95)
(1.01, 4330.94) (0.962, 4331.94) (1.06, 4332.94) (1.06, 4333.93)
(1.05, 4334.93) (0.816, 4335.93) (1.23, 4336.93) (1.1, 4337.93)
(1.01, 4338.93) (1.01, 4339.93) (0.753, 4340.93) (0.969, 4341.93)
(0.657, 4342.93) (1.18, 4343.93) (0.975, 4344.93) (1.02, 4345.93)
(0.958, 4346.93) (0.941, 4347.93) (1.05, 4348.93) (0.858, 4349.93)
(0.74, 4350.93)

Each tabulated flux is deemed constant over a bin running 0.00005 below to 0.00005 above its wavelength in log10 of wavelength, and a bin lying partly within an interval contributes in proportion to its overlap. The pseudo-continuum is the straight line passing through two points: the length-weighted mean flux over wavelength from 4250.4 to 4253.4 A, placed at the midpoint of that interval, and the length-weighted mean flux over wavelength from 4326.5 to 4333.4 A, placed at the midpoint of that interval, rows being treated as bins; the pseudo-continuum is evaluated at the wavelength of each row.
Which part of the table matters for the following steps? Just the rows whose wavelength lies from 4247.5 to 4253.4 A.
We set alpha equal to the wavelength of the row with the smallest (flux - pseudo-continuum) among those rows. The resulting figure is 4251.89 A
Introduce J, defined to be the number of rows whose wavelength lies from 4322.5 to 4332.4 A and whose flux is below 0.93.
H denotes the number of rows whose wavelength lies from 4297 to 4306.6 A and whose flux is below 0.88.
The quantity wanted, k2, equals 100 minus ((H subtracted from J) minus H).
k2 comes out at 116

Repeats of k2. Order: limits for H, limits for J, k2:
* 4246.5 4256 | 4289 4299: 102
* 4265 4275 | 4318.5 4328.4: 107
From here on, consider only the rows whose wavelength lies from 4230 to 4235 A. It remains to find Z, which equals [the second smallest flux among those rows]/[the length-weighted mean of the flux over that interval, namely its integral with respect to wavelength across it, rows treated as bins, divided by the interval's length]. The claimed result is 0.92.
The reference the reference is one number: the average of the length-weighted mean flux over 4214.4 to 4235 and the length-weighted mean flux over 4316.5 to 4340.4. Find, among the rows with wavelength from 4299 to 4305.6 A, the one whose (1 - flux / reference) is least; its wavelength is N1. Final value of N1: 4305.09 A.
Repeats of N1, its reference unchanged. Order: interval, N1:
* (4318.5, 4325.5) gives 4320.98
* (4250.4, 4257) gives 4250.91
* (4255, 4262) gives 4258.75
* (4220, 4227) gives 4226.51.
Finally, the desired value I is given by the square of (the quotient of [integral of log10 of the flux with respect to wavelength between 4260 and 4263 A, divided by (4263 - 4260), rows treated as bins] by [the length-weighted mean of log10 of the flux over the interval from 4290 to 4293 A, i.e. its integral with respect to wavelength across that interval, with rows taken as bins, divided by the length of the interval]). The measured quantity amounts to 0.6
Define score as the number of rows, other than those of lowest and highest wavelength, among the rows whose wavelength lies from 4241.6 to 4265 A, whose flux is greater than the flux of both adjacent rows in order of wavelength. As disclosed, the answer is 6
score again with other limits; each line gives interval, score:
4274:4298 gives 8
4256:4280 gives 6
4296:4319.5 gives 8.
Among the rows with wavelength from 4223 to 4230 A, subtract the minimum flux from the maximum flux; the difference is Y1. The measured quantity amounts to 0.41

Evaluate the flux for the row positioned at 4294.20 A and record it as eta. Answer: 0.58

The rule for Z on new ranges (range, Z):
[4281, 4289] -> 0.86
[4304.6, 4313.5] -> 0.86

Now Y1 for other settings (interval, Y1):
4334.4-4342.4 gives 0.48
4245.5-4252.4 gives 0.40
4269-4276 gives 0.35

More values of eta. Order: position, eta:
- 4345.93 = 1.02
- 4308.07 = 0.703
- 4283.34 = 0.907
